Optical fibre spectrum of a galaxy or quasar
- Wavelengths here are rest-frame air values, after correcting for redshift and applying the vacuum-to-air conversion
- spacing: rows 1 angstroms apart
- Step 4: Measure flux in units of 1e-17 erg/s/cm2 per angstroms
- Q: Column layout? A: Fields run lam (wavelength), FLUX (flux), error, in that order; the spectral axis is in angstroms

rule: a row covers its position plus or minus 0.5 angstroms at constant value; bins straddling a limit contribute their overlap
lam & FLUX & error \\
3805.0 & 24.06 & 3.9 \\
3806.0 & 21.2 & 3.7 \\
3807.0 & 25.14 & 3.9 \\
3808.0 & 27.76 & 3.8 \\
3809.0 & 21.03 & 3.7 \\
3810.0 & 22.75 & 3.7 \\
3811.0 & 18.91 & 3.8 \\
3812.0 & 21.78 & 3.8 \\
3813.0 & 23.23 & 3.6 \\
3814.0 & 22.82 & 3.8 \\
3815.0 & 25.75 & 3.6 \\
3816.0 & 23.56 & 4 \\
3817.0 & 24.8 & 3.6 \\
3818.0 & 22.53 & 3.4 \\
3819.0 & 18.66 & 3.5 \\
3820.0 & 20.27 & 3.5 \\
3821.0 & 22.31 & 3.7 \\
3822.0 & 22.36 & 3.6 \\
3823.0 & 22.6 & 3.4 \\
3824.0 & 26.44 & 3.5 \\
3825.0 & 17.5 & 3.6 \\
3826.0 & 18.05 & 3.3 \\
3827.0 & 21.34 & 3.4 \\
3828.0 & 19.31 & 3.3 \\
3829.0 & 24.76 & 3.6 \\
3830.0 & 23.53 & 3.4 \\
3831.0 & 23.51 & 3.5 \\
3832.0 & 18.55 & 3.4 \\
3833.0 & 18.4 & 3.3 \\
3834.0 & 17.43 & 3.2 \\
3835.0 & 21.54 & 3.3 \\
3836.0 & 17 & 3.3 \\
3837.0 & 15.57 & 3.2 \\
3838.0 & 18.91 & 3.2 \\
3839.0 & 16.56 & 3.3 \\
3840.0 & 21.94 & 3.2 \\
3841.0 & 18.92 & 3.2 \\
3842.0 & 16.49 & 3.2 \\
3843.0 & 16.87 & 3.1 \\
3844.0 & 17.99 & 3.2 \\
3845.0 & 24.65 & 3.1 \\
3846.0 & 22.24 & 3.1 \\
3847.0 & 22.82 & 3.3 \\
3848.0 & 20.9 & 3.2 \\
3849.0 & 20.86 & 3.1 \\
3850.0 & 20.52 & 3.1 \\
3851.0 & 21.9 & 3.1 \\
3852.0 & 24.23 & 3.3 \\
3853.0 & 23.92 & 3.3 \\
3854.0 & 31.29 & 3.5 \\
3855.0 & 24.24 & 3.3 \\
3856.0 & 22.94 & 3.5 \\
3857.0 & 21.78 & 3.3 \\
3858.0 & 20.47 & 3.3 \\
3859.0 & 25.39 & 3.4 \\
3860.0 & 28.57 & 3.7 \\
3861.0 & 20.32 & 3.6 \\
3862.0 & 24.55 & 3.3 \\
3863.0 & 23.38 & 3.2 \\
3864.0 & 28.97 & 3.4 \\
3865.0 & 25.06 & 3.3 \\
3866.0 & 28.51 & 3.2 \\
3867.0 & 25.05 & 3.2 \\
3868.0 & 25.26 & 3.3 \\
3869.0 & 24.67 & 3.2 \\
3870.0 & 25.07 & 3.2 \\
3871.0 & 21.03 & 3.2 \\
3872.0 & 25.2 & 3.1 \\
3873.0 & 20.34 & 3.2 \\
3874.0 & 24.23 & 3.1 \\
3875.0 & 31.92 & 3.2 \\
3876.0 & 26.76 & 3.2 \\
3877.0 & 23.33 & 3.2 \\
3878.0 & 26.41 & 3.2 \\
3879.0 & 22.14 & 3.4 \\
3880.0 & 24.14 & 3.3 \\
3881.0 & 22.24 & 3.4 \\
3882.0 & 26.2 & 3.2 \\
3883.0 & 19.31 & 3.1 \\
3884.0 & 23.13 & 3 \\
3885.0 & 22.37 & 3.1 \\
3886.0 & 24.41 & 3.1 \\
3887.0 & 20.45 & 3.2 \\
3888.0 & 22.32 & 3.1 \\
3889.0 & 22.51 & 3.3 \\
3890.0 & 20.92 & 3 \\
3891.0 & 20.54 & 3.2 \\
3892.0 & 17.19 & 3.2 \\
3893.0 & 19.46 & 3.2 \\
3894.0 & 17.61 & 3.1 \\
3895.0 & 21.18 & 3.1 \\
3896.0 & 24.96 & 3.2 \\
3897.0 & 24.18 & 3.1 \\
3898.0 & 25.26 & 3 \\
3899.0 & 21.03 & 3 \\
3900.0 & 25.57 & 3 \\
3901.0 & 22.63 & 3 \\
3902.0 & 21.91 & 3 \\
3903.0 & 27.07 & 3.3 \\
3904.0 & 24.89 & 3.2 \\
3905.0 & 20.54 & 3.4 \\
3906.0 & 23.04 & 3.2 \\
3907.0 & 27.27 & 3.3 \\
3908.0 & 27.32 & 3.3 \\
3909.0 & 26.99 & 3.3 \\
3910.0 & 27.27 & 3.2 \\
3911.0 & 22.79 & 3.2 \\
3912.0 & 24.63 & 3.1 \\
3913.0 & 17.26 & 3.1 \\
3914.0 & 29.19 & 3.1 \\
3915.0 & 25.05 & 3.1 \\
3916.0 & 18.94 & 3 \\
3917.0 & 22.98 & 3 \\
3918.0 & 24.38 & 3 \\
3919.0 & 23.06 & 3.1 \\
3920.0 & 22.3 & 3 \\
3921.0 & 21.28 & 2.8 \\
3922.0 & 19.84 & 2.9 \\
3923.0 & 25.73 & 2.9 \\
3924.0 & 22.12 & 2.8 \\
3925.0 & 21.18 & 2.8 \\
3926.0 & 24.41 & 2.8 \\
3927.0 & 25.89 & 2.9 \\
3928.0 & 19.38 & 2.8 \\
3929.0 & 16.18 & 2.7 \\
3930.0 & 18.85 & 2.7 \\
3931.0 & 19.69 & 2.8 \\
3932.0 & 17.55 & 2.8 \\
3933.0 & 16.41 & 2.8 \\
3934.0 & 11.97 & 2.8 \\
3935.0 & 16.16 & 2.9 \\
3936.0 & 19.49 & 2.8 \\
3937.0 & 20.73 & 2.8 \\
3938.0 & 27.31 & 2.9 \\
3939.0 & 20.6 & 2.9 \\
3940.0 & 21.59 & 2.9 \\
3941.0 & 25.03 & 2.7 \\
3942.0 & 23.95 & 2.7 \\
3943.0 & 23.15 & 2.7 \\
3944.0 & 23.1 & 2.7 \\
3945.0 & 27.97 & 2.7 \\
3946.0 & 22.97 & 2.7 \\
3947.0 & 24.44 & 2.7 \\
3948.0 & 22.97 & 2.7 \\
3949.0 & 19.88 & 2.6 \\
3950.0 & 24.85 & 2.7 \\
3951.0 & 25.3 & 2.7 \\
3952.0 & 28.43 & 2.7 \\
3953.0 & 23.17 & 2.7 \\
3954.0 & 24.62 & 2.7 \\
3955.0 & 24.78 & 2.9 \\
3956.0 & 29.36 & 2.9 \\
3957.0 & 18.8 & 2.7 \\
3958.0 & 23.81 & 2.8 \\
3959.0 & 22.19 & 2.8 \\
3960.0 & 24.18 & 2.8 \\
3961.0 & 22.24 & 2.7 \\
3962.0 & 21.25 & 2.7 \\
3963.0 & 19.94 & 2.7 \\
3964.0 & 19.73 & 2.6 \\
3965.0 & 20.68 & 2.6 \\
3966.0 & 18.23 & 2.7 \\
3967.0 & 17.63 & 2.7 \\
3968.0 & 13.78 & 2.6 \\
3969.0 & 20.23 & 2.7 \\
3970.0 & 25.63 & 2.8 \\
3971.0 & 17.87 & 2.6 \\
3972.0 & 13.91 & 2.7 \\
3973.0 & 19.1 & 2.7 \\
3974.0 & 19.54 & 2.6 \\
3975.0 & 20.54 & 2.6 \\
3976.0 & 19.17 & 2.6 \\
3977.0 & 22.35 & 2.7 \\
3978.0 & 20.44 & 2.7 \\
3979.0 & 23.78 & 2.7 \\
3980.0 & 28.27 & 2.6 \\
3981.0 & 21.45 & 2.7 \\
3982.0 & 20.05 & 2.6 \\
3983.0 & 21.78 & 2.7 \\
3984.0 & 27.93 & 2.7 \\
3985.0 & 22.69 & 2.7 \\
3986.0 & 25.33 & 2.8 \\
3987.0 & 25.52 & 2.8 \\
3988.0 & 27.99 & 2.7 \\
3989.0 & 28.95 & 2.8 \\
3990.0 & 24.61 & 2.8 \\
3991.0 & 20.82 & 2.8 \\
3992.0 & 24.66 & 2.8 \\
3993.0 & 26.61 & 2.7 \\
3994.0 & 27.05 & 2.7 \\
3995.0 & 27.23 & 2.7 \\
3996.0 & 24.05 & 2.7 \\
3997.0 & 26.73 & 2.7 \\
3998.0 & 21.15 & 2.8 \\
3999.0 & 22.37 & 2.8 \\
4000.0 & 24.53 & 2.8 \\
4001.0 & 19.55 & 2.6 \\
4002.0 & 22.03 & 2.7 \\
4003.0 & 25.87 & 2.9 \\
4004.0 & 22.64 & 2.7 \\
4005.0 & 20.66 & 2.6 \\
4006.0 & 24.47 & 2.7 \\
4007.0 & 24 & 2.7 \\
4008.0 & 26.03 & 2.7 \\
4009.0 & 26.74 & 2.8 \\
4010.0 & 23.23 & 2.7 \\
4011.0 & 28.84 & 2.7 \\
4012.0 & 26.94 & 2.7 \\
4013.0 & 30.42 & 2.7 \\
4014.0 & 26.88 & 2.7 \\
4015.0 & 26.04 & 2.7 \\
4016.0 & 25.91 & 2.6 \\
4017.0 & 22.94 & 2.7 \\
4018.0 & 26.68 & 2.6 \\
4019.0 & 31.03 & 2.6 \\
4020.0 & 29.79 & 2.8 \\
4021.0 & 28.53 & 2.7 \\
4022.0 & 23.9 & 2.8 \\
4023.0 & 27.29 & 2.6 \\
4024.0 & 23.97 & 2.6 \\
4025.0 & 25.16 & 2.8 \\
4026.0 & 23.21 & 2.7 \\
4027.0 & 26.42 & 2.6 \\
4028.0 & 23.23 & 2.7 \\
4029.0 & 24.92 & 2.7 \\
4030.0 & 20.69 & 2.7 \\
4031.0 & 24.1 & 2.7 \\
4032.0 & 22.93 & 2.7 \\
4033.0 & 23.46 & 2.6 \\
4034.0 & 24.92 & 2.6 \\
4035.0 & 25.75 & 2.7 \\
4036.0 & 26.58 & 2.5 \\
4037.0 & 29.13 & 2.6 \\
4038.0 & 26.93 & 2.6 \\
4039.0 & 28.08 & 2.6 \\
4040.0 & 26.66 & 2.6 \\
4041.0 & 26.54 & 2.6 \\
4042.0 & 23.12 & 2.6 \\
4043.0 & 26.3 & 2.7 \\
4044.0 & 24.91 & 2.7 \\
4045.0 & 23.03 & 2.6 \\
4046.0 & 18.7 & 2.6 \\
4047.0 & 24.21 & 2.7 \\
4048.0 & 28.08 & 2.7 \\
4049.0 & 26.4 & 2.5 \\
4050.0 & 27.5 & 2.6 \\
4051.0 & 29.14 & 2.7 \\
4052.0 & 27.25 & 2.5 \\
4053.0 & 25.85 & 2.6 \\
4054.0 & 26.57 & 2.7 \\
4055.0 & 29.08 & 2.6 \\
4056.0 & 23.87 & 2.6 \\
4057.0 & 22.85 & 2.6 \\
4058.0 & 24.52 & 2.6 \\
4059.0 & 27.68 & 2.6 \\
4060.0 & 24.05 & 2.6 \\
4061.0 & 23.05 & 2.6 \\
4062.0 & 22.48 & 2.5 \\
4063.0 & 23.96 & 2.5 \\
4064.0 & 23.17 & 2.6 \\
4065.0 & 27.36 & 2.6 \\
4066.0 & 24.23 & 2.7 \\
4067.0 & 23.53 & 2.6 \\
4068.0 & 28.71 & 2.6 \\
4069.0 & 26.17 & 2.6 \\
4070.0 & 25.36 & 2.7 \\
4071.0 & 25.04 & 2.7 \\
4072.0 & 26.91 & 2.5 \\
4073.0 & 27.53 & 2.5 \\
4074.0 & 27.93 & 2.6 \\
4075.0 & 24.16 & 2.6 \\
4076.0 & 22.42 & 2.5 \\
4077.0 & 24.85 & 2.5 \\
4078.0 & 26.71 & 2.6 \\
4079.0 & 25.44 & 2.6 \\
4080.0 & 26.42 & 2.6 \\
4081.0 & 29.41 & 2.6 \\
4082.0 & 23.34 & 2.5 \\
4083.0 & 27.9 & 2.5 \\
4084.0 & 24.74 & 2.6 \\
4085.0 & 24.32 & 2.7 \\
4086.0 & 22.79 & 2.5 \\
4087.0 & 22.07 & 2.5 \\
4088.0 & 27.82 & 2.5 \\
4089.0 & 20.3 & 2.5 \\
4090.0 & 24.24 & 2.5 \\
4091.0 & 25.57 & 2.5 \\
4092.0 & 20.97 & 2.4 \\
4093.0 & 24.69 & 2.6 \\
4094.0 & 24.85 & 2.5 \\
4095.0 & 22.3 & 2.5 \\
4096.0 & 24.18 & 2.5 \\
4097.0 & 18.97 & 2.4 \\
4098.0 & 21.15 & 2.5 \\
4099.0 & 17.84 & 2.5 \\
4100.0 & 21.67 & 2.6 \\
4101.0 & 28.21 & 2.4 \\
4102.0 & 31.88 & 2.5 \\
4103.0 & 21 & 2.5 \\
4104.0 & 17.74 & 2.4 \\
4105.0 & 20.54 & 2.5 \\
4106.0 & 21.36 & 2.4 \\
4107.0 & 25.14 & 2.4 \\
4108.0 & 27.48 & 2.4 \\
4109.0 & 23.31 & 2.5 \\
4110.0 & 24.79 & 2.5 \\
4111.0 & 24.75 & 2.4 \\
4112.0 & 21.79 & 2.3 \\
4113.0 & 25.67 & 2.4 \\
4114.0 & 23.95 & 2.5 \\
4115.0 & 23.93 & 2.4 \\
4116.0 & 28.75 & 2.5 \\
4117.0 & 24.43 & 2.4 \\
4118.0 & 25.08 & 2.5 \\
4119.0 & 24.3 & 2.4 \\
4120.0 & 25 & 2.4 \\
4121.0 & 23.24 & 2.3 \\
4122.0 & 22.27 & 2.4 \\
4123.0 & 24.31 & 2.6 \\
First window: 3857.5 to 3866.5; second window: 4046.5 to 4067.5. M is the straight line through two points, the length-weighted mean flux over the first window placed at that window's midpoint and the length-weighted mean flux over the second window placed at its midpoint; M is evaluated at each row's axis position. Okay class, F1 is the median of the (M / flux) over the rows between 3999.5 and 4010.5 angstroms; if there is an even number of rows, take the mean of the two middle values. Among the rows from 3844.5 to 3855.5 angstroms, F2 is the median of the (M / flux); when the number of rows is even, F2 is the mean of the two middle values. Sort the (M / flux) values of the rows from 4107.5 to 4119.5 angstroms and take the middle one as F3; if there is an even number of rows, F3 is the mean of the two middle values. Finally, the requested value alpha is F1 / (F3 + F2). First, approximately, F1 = 1.06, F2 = 1.10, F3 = 1.04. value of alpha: 0.495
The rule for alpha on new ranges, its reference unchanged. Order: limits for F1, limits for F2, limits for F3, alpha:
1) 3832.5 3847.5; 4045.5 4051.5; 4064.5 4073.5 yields 0.707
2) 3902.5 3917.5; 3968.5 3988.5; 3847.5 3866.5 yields 0.455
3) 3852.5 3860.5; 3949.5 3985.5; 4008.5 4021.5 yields 0.491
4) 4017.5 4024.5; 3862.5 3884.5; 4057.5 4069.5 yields 0.451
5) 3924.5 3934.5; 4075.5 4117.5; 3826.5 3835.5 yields 0.593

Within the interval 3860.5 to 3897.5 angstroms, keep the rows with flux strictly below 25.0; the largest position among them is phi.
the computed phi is 3897.0 angstroms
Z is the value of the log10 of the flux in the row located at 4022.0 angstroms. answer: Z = 1.38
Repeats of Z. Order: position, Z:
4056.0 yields 1.38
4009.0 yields 1.43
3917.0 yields 1.36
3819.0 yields 1.27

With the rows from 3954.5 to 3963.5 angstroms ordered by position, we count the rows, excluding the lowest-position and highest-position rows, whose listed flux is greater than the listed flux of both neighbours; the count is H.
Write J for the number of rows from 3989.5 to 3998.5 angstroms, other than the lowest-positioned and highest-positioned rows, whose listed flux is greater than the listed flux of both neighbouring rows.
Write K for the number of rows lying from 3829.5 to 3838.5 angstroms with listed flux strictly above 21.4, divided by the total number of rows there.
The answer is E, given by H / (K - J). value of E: -1.8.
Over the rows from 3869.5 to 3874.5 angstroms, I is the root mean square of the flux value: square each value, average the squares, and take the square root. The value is 23.3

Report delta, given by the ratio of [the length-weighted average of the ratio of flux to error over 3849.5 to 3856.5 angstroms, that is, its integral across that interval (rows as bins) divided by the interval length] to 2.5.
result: 2.9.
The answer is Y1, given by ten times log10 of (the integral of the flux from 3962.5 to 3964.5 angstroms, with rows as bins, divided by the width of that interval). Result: 13.0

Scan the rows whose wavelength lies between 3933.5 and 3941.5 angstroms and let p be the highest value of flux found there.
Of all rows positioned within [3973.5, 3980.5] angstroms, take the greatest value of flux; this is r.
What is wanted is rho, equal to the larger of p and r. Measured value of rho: 28.3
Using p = 27.31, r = 28.27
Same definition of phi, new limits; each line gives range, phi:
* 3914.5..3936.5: 3936.0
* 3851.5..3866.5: 3863.0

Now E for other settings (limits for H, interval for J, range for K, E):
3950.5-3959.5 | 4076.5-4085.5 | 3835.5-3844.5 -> -1.0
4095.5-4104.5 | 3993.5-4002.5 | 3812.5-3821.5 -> -0.9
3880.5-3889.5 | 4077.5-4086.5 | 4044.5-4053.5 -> -2.7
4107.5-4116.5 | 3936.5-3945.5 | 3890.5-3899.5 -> -1.2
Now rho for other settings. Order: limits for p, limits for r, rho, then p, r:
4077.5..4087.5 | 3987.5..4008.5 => 29.4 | 29.41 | 28.95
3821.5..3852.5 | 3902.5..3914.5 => 29.2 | 26.44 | 29.19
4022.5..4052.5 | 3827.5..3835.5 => 29.1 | 29.14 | 24.76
